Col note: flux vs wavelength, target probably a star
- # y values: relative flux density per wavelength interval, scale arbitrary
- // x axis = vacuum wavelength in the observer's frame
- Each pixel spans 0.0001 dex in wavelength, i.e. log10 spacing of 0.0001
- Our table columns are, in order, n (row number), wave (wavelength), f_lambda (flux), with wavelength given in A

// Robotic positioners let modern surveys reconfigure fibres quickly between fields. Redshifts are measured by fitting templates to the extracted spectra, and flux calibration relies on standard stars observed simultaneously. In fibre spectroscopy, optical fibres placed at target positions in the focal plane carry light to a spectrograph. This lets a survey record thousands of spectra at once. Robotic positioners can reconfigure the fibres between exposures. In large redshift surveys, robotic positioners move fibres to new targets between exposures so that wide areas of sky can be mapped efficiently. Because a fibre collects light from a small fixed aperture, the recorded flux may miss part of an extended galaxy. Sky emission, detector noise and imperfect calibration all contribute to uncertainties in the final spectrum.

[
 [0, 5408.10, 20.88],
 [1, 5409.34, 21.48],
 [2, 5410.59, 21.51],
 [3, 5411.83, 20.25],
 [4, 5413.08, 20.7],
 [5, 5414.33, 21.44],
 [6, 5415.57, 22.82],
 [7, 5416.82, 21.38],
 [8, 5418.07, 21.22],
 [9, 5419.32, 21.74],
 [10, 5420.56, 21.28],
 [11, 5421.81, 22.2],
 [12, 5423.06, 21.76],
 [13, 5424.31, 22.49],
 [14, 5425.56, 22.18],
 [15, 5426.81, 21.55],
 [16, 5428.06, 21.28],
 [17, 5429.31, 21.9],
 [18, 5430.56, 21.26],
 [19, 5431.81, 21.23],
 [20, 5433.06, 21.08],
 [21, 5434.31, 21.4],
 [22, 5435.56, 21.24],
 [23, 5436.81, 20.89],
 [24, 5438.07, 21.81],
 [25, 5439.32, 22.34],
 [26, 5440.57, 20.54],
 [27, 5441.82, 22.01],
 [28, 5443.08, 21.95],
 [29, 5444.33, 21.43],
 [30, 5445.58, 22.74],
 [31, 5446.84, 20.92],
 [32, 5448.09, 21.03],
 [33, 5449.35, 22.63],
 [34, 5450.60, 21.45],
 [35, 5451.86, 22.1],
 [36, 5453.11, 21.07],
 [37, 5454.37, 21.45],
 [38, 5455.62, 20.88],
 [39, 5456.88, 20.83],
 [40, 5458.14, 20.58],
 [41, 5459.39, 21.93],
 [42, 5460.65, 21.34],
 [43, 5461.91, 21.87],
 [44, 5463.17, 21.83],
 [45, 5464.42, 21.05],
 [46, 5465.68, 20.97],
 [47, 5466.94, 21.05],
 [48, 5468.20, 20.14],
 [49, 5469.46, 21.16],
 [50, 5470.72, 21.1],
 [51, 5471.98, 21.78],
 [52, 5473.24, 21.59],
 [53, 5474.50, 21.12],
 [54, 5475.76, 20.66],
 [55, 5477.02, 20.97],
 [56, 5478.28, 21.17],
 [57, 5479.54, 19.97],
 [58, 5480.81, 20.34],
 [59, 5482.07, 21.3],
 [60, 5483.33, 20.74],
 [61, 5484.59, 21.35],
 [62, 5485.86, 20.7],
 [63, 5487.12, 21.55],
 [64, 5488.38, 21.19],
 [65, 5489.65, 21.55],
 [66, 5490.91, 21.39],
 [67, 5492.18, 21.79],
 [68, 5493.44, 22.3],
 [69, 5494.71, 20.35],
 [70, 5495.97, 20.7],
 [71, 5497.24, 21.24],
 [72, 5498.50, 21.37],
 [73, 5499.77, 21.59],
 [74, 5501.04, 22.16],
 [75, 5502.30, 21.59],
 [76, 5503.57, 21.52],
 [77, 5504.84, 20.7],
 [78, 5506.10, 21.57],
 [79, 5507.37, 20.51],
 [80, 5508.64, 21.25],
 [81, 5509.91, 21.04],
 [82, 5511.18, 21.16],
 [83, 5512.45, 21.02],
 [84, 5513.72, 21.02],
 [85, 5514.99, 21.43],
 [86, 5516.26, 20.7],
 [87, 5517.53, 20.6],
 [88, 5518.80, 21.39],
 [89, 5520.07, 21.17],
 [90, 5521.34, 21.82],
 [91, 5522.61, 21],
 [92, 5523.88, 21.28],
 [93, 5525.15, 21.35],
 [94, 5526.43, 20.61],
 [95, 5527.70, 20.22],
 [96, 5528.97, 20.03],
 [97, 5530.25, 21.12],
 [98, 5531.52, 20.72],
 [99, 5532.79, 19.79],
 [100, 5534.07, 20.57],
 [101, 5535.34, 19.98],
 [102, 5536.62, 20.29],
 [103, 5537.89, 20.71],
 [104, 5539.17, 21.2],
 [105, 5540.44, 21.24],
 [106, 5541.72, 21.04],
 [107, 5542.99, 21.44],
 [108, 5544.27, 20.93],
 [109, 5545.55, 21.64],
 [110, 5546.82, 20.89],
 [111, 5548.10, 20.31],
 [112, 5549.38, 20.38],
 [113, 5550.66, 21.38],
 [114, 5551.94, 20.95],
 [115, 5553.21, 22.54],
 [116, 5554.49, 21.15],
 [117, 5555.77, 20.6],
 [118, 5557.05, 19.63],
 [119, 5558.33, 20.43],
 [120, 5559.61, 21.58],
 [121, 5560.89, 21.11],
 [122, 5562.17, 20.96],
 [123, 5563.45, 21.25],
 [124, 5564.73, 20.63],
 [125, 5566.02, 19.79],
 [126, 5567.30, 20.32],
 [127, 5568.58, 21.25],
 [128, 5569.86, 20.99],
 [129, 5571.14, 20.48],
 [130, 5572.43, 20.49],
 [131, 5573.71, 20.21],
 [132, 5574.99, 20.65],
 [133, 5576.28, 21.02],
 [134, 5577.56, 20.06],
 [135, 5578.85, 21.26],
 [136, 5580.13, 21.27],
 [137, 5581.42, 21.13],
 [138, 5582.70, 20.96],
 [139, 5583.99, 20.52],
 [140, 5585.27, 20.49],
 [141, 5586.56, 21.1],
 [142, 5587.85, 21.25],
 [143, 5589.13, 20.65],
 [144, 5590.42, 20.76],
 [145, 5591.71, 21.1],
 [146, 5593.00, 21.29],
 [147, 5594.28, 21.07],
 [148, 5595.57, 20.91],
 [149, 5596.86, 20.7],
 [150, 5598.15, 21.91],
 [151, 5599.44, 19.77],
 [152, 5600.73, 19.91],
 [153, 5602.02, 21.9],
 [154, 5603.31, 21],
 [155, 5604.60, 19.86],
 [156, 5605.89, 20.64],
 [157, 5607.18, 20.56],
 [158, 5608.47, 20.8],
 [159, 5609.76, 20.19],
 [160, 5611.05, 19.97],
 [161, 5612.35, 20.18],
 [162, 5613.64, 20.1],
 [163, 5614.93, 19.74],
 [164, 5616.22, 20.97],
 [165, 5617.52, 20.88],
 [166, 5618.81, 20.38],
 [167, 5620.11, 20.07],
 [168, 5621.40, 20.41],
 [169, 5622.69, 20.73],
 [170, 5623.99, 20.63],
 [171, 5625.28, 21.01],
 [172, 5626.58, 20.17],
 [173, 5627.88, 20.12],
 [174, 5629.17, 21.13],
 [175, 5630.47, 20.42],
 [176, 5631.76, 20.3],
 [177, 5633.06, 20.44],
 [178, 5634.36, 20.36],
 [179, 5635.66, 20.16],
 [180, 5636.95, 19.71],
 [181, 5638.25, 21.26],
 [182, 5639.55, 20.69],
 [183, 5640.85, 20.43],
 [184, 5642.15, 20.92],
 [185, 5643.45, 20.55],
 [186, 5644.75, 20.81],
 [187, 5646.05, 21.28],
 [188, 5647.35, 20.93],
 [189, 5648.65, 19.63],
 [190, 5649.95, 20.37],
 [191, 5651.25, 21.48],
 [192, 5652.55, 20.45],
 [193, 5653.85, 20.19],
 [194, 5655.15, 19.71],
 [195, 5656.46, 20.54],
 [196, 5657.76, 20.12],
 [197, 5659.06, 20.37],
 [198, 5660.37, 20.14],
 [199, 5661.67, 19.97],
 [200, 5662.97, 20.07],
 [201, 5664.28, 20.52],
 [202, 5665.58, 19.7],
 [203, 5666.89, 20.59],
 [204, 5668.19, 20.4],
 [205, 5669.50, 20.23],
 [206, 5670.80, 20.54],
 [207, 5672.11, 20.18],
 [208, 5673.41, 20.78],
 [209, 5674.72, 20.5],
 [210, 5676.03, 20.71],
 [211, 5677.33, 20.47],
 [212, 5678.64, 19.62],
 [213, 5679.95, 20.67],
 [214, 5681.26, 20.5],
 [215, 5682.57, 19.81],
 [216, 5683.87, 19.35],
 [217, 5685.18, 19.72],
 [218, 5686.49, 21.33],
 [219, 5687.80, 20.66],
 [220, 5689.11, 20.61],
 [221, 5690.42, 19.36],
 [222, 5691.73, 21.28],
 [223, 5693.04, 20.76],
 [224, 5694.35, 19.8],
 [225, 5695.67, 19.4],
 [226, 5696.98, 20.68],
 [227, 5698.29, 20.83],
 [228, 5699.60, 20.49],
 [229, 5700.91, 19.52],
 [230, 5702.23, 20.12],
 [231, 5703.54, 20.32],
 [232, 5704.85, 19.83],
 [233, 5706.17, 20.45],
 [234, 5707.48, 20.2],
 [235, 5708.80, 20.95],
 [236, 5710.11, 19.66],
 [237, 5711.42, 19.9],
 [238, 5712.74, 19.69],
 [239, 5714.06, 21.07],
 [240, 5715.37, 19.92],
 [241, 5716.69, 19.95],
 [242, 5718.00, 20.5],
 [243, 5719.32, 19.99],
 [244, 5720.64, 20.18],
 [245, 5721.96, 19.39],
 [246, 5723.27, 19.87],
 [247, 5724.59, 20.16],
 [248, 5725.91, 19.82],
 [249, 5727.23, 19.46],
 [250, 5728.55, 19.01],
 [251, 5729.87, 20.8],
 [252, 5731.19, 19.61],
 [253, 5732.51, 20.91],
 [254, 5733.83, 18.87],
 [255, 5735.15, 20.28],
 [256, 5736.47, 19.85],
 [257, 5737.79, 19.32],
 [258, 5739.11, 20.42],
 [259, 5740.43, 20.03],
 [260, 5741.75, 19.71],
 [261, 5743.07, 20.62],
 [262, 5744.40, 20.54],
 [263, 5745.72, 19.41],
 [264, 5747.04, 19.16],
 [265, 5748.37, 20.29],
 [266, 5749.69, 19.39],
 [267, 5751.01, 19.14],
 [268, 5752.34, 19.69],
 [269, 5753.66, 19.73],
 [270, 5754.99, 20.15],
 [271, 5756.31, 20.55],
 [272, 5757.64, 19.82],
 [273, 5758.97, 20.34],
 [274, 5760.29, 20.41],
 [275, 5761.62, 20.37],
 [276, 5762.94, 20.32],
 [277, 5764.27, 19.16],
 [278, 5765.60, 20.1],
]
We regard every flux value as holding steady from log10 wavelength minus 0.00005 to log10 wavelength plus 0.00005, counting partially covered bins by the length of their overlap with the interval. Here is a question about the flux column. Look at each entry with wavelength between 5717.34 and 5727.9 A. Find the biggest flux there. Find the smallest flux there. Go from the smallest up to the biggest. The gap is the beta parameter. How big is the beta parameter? 1.1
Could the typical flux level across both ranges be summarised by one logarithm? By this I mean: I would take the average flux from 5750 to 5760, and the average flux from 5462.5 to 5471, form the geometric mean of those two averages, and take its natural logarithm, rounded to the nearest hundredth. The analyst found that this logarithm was 3.02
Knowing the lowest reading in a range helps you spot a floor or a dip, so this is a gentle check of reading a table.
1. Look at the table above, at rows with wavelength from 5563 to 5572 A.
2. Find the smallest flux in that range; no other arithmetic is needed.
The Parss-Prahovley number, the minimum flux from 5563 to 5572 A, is 19.79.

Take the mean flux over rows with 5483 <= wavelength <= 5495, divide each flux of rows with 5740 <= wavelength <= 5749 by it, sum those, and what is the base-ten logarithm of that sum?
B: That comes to 0.817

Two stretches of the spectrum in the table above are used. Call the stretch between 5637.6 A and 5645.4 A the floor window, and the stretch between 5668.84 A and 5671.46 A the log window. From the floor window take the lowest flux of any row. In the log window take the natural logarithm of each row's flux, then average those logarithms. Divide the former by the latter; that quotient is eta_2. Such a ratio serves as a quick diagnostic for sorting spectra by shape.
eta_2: 6.78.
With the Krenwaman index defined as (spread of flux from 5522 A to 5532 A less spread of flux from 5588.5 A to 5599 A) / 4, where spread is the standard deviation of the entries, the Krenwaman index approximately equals 0.02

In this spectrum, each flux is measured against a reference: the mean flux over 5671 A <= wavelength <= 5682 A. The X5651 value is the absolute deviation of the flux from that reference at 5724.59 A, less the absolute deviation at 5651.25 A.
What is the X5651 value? -0.8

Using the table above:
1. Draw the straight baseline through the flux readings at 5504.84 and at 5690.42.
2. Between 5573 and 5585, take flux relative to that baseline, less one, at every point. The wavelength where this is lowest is 5577.56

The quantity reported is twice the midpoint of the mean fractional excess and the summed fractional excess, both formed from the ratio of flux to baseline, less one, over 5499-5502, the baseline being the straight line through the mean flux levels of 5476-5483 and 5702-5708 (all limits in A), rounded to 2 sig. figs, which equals 0.17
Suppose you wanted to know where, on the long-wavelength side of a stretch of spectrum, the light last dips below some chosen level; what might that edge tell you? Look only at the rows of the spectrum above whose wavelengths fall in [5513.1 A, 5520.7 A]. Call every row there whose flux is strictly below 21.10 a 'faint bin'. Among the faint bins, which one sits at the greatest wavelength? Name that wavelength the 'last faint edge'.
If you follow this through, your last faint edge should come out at 5517.53 A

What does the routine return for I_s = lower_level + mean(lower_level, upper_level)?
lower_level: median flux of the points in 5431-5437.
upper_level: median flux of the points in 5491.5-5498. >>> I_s 42.5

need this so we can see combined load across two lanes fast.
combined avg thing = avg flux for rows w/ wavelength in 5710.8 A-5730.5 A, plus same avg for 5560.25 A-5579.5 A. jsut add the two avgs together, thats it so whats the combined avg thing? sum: 40.7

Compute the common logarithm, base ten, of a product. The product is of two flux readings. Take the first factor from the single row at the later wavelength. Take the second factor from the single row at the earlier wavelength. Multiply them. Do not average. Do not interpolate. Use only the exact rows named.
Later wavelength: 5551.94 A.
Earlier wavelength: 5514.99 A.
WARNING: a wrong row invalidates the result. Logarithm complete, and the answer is 2.65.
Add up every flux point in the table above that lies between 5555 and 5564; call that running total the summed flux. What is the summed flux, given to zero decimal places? 146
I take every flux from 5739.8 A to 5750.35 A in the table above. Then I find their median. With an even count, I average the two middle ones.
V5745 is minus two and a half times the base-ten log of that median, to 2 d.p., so -3.25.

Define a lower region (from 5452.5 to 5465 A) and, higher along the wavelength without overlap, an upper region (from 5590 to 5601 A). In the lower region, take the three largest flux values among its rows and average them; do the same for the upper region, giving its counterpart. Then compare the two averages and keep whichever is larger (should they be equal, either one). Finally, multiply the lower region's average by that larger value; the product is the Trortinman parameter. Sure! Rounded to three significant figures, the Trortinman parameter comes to 479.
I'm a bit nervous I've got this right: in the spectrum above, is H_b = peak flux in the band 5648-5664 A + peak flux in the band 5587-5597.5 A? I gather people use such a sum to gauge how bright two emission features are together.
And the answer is 42.8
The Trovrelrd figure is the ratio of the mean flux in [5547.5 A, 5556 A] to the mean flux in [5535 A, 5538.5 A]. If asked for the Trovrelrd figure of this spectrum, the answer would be 1.035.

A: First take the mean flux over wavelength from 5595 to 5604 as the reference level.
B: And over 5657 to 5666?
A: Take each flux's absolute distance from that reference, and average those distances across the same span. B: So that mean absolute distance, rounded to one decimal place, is 0.7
